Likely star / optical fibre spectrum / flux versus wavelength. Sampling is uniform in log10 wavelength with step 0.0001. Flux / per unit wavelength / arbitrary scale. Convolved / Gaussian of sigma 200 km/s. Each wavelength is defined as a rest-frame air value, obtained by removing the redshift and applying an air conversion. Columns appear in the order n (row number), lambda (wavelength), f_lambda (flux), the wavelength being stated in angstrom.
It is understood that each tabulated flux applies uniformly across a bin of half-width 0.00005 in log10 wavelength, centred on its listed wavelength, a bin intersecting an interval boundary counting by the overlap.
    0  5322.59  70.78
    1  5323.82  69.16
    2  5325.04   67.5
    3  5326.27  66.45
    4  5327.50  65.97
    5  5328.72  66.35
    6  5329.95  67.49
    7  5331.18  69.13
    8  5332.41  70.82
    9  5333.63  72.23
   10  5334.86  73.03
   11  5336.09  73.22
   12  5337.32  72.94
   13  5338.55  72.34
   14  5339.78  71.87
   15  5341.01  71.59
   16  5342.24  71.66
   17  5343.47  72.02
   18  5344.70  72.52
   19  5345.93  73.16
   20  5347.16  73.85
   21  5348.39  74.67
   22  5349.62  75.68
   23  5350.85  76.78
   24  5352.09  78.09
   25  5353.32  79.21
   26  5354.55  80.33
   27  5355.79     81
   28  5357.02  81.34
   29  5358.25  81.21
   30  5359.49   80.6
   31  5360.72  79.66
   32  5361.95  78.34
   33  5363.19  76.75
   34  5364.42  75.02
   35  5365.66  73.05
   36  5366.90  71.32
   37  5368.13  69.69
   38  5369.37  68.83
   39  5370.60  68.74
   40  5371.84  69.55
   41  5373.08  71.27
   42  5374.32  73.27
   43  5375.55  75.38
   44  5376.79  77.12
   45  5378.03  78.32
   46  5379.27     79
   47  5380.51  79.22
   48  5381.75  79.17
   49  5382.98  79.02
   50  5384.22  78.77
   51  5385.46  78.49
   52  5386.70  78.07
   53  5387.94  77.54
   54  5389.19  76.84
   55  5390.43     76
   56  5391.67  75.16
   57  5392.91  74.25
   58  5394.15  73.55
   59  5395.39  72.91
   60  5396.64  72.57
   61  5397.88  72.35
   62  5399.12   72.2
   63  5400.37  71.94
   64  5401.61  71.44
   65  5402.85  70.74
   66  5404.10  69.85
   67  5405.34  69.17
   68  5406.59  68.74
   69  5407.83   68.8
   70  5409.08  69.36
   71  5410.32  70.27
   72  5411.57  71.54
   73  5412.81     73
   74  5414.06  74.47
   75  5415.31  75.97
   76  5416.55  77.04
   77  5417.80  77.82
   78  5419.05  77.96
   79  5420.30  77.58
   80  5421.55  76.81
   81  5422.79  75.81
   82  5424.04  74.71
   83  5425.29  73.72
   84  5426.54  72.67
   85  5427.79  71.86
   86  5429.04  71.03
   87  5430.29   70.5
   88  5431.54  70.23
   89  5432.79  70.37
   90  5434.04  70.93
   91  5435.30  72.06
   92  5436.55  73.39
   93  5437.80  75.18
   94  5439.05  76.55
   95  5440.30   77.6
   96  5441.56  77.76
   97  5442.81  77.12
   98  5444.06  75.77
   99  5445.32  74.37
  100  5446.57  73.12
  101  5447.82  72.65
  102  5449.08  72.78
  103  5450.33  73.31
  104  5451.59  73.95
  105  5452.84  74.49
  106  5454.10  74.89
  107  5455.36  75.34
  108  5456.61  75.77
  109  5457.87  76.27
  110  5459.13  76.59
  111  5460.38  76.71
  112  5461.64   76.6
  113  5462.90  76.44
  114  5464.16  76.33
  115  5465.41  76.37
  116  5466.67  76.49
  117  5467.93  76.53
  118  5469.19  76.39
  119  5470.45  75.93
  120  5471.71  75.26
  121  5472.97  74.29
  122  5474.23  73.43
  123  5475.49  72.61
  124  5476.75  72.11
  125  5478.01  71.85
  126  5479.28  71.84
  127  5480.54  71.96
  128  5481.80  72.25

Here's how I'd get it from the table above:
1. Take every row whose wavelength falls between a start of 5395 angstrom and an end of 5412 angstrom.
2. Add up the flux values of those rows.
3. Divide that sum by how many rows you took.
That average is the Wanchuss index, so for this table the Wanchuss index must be 70.8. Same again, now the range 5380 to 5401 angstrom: 75.8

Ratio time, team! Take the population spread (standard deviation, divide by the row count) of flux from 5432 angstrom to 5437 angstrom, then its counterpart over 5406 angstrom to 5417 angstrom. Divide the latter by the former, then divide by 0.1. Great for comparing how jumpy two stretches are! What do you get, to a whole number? 26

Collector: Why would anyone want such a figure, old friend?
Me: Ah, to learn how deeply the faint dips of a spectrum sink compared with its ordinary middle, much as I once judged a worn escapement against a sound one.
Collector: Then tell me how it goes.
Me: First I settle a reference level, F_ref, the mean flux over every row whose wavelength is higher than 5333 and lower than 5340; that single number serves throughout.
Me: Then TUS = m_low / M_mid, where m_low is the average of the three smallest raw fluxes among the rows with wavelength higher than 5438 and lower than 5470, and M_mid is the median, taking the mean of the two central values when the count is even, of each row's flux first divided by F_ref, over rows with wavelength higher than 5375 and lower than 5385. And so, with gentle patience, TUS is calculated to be 67.1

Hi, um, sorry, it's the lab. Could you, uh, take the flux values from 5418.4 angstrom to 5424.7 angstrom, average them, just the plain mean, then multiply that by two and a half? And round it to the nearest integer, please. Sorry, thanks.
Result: 191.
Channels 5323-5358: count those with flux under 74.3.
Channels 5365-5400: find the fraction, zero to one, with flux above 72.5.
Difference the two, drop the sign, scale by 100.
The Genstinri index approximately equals 1929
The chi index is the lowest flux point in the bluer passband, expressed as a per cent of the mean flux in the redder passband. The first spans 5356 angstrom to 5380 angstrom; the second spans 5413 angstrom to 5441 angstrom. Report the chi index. 93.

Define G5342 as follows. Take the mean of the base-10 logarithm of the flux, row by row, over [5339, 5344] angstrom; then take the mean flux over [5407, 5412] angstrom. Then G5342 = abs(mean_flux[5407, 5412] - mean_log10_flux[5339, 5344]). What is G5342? 68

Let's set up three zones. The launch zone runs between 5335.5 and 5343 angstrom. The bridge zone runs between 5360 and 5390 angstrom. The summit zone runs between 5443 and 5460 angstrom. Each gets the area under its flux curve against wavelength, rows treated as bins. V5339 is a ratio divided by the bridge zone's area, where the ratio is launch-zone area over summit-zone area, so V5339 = 0.0002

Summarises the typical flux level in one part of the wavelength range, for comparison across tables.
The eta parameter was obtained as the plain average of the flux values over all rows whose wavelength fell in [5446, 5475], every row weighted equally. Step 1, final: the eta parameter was 75.2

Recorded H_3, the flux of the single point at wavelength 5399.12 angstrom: 72.2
